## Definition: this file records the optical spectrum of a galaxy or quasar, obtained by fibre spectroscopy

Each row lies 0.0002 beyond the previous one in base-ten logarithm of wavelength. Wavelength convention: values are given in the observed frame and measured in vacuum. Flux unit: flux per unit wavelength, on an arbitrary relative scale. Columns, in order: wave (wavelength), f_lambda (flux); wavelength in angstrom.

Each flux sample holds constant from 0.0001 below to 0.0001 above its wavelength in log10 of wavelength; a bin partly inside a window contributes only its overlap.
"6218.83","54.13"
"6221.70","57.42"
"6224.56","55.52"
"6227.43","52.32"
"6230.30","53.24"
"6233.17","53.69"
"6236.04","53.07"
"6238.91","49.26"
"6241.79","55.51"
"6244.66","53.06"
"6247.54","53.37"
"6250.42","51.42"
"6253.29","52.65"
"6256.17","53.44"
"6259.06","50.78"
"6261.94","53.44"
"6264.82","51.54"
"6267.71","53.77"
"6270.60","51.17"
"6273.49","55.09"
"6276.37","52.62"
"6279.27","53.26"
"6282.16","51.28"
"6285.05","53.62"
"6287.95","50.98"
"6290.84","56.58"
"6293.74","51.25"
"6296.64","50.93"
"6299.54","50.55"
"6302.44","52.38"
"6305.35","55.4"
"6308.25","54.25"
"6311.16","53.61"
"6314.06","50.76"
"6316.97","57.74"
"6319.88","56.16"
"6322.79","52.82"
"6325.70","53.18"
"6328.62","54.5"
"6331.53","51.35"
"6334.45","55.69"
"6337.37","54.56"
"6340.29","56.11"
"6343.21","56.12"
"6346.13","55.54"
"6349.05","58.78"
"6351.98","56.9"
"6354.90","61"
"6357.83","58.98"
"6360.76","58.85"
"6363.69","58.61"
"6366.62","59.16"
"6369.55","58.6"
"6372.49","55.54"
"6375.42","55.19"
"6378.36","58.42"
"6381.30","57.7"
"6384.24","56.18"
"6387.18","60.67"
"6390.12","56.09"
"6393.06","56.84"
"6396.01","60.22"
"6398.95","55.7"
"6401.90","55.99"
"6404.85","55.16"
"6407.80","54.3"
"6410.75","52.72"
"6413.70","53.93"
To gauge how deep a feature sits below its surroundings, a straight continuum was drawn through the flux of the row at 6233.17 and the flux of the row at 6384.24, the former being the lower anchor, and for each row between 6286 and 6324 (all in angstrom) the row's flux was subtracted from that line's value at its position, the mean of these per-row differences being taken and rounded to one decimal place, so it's 1.5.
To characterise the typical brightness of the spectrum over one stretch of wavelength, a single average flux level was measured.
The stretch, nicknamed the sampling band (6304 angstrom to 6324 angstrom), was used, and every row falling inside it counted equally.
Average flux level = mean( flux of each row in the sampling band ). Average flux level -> 54.4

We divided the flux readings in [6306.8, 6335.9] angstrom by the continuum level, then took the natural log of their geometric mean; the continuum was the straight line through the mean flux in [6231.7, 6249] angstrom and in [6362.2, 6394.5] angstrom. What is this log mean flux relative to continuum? -0.031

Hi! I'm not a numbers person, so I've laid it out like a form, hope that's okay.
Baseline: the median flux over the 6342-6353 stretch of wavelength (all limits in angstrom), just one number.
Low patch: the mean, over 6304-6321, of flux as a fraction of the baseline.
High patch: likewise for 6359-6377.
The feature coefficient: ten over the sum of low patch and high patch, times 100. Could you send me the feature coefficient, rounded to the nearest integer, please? 503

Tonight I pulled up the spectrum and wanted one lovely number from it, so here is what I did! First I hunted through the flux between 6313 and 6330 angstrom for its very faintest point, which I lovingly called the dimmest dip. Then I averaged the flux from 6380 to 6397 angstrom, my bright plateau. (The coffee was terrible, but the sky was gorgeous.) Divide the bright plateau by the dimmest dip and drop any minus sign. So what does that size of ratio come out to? 1.14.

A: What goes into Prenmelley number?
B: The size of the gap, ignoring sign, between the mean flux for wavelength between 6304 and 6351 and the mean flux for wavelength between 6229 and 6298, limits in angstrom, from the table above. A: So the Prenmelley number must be 2.1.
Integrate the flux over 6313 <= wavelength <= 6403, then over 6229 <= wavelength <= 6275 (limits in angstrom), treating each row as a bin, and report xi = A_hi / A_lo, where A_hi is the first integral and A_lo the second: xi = 2.1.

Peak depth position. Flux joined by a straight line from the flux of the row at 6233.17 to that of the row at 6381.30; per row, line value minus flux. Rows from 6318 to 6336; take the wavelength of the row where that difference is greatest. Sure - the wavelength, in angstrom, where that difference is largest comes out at 6331.53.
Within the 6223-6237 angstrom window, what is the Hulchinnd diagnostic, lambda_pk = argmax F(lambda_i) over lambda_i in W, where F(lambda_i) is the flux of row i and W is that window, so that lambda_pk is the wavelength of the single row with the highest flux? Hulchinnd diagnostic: 6224.56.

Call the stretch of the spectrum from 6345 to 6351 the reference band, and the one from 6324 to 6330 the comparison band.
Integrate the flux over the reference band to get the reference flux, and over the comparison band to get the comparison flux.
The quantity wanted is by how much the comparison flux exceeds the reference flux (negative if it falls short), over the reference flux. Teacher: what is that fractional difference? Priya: -0.06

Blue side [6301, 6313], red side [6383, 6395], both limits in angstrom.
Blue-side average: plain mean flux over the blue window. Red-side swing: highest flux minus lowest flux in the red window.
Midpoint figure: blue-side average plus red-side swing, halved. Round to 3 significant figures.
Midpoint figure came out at 29.2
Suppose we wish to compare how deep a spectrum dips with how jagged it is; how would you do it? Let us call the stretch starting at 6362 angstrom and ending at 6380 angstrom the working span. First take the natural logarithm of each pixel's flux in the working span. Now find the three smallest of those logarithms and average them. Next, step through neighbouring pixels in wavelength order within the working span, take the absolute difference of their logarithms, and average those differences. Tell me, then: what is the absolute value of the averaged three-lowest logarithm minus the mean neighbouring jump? 4.00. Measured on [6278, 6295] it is 3.87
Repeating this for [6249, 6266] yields 3.90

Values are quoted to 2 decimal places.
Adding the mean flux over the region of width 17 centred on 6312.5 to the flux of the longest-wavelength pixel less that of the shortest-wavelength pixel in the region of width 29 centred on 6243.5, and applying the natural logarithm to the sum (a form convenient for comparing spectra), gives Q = 4.00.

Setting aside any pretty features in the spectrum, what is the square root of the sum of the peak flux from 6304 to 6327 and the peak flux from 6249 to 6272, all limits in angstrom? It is 10.6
